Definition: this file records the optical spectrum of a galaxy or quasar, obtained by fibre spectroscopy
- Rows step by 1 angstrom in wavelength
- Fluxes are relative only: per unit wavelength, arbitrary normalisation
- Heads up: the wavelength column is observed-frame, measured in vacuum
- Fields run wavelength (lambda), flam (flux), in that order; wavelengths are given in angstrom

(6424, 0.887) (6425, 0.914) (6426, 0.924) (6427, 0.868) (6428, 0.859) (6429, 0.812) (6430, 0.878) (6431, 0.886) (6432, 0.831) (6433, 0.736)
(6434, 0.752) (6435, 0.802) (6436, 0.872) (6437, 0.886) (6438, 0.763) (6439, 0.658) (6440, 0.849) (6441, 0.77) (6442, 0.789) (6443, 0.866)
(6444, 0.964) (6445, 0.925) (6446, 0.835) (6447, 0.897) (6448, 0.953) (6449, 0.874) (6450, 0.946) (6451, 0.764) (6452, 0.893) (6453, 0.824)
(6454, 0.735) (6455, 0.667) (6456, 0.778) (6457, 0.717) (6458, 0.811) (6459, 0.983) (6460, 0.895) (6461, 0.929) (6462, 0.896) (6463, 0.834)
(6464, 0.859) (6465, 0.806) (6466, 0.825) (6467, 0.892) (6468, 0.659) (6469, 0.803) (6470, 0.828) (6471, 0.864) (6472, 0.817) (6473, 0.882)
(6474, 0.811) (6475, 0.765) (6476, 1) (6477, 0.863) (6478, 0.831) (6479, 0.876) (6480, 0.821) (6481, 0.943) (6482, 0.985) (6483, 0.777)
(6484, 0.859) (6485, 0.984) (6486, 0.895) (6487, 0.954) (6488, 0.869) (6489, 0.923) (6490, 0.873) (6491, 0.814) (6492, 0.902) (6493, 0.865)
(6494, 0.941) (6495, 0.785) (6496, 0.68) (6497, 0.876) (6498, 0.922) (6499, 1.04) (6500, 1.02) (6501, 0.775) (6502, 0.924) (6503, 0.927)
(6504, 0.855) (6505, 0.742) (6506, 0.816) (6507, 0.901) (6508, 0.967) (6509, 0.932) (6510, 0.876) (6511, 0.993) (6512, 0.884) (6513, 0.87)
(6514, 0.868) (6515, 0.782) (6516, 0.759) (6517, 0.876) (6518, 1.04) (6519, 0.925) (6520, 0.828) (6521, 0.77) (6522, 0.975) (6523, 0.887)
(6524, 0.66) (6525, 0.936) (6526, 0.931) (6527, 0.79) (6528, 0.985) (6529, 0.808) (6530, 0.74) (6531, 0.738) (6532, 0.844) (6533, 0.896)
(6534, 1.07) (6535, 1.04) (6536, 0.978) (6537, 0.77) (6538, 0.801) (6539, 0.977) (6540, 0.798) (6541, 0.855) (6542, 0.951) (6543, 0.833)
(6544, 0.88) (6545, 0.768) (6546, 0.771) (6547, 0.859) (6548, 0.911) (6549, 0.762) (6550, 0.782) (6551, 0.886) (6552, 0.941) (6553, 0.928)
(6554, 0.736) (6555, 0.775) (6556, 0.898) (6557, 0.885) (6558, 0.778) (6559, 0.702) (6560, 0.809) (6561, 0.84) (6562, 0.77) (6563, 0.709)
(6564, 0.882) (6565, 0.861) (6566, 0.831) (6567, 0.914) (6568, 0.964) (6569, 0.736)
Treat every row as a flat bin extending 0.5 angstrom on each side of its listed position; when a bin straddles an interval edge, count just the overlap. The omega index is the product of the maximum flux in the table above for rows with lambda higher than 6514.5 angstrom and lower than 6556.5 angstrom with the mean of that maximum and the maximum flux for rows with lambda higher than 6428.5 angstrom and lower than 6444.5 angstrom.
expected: 1.09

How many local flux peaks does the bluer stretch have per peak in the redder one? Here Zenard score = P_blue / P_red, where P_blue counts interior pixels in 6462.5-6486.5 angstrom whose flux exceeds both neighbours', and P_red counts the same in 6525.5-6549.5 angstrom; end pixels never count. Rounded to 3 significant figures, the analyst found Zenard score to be 1.33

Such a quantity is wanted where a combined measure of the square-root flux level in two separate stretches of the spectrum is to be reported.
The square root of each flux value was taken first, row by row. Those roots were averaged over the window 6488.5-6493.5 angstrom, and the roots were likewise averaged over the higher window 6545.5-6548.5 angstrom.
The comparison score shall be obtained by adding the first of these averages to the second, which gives 1.86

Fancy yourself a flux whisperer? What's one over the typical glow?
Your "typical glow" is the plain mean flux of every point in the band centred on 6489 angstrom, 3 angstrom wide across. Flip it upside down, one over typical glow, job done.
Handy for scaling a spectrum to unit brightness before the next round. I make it 1.13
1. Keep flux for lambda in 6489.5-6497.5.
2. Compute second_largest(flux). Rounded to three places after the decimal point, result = 0.902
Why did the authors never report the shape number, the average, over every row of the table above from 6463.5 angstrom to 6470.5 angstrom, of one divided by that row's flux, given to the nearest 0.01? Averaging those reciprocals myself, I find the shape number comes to 1.24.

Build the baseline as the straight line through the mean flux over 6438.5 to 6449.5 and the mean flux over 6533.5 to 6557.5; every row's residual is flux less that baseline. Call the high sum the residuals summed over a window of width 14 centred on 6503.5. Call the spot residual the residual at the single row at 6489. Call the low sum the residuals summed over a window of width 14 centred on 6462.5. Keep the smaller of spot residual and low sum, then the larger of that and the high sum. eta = 0.50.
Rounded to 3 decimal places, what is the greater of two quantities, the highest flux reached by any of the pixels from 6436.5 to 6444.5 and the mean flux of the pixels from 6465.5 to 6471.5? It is 0.964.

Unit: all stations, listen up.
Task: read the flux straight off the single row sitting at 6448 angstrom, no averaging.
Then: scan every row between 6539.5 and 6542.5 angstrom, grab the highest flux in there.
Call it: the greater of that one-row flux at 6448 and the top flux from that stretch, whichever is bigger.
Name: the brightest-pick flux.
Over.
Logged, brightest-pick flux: 0.95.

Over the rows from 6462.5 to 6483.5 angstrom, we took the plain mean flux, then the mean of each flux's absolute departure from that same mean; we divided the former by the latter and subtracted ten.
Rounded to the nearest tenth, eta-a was 5.8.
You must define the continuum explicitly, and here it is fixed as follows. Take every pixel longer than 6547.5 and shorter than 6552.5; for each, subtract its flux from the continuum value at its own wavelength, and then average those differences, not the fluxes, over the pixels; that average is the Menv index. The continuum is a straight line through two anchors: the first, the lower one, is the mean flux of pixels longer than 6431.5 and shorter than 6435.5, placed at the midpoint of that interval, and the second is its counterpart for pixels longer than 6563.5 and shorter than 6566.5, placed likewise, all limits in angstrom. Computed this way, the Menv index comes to -0.01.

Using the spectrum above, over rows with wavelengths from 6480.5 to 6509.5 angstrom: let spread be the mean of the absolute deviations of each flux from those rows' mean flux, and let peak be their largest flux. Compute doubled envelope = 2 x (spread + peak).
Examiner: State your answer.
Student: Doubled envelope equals 2.21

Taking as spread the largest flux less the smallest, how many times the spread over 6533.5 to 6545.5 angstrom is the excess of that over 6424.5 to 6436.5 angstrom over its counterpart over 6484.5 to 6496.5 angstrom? -0.4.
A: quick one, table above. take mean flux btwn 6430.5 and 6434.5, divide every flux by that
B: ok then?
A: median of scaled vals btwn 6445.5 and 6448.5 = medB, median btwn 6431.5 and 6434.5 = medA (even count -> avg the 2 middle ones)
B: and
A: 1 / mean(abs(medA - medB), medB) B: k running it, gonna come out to 1.54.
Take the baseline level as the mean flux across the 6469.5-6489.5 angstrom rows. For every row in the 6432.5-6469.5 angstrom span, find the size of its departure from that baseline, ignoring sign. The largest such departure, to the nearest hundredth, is 0.22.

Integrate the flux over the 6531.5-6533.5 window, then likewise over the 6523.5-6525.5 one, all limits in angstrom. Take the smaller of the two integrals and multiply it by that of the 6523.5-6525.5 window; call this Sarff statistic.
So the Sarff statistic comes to 2.55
